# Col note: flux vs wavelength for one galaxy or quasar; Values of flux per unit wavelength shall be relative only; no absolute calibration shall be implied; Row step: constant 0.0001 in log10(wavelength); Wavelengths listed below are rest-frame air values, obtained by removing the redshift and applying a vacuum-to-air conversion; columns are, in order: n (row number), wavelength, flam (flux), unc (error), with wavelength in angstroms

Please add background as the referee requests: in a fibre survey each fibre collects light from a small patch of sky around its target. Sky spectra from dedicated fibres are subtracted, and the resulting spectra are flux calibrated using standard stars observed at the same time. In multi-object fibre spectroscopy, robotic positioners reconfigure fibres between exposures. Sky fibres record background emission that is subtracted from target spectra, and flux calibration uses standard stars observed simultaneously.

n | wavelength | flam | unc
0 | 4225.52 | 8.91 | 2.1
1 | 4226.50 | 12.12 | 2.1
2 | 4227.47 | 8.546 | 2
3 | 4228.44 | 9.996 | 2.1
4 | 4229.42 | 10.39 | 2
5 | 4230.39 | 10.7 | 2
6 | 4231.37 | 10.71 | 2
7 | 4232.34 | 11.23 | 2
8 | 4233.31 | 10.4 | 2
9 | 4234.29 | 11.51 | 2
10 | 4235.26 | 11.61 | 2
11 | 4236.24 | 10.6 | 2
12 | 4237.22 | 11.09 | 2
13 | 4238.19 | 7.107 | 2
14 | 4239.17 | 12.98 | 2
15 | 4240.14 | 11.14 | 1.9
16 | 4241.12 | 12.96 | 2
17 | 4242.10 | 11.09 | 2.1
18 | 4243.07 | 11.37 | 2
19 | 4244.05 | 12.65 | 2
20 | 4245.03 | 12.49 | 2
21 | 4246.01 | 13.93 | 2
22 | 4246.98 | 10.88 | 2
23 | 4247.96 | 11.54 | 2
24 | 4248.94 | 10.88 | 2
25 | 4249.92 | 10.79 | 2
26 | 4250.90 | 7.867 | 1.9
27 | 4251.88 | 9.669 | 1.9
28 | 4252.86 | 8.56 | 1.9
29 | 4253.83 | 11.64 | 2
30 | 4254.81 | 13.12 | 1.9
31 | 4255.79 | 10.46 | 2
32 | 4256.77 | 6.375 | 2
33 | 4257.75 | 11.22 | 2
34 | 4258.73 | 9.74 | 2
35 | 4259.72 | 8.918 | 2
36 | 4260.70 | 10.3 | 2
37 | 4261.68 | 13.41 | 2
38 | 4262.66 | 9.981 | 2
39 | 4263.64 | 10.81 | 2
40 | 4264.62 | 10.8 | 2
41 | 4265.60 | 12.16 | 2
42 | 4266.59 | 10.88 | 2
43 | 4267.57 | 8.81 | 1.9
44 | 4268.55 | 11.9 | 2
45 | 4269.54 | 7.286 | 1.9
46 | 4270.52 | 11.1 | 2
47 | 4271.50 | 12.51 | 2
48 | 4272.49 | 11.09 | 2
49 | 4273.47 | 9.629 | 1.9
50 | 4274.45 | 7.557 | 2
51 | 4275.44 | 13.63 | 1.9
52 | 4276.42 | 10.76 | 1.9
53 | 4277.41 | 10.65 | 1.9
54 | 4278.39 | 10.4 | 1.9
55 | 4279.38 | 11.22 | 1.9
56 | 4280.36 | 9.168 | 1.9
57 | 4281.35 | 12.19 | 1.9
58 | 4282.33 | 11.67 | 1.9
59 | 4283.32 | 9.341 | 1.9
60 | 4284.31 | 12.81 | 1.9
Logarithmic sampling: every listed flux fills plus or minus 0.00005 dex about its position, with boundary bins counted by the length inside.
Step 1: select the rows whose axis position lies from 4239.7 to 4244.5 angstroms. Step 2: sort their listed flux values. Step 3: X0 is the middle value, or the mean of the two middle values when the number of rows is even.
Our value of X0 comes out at 11.4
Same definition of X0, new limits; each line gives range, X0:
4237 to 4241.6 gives 11.1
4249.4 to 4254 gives 9.7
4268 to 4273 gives 11.1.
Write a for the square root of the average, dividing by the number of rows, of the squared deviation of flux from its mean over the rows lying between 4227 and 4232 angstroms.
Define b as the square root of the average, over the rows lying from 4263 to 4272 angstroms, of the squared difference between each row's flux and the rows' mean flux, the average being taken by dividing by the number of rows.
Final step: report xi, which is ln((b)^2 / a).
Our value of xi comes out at 1.1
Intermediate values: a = 0.80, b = 1.6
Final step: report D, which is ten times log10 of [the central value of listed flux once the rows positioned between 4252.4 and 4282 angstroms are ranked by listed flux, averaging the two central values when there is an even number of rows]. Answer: 10.3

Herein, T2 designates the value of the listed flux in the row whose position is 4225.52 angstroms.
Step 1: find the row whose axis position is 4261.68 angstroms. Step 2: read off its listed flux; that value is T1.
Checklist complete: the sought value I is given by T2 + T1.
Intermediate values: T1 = 13.41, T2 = 8.91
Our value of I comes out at 22.3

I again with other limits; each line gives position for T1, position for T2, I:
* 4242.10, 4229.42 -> 21.5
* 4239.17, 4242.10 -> 24.1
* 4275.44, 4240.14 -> 24.8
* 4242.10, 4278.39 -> 21.5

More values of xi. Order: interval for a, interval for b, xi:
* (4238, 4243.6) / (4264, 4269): -0.3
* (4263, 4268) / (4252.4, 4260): 1.3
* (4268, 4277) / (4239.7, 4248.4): -0.7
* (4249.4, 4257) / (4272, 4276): 0.9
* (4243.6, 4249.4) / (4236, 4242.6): 1.1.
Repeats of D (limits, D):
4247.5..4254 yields 10.3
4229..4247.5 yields 10.5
